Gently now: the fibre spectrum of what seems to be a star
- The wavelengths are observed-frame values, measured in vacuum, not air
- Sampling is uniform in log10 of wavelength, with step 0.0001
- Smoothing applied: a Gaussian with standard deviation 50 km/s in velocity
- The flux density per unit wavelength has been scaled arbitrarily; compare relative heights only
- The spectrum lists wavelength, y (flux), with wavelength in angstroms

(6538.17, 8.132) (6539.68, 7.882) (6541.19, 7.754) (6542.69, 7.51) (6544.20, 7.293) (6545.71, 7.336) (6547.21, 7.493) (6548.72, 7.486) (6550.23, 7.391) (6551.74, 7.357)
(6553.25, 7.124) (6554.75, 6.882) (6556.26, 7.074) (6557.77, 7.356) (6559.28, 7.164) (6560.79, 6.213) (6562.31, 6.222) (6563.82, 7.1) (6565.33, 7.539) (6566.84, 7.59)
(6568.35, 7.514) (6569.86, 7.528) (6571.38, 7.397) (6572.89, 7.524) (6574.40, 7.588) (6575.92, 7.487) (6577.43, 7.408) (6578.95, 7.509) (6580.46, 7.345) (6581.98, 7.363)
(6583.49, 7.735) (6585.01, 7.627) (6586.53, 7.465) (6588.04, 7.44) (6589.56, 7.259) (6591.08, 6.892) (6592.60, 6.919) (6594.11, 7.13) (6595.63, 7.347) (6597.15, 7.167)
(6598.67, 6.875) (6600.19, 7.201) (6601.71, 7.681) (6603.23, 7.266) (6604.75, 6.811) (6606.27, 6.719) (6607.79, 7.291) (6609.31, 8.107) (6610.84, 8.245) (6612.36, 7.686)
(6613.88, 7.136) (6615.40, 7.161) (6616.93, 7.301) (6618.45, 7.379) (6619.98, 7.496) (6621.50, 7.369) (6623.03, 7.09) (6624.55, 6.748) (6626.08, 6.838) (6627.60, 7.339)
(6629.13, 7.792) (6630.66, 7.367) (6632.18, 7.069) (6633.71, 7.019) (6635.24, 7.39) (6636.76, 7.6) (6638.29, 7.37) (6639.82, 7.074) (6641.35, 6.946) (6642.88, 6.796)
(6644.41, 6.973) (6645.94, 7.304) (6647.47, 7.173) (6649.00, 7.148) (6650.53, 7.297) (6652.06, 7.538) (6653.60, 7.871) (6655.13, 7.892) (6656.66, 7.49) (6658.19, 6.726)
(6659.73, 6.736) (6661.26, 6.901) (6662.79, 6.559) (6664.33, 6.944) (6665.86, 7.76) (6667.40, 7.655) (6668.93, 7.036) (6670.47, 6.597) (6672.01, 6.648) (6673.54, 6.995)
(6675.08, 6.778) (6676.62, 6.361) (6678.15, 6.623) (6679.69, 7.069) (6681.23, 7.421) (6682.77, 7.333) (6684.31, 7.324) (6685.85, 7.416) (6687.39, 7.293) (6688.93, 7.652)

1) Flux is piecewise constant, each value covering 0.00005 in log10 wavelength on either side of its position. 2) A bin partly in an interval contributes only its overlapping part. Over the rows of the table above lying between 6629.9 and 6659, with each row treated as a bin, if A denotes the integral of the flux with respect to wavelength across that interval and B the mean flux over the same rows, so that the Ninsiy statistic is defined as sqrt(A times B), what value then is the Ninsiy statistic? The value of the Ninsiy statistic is 39.2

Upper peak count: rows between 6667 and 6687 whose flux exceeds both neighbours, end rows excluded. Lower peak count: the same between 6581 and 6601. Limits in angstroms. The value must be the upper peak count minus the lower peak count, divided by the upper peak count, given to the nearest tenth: 0.0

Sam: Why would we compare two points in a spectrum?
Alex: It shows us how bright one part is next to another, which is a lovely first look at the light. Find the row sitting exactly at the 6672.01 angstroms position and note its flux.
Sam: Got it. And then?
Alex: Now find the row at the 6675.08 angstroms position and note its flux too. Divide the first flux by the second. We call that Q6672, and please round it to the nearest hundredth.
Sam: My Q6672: 0.98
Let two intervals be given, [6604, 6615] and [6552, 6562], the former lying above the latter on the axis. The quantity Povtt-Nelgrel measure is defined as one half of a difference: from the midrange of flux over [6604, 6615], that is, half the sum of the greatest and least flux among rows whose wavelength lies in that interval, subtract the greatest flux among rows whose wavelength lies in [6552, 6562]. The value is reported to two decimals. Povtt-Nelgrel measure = 0.06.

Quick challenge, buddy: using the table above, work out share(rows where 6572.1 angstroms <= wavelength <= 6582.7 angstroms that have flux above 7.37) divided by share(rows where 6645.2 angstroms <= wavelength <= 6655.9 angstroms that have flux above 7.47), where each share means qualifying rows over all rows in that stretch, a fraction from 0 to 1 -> 1.7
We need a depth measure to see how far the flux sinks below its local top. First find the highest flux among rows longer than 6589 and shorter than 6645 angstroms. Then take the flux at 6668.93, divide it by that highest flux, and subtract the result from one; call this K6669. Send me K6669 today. 0.15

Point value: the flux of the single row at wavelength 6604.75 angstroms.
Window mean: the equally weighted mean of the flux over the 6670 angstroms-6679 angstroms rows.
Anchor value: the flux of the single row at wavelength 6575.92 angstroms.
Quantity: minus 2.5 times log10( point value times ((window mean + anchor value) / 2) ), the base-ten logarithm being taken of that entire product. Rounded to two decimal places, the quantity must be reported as -4.21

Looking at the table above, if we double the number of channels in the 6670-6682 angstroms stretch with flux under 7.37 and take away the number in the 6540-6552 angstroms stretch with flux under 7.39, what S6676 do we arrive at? 11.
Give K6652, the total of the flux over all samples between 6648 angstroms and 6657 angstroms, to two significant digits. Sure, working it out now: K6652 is 45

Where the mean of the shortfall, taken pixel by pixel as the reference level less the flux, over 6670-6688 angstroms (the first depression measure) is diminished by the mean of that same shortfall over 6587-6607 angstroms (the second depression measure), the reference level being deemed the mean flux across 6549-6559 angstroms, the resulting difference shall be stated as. 0.14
